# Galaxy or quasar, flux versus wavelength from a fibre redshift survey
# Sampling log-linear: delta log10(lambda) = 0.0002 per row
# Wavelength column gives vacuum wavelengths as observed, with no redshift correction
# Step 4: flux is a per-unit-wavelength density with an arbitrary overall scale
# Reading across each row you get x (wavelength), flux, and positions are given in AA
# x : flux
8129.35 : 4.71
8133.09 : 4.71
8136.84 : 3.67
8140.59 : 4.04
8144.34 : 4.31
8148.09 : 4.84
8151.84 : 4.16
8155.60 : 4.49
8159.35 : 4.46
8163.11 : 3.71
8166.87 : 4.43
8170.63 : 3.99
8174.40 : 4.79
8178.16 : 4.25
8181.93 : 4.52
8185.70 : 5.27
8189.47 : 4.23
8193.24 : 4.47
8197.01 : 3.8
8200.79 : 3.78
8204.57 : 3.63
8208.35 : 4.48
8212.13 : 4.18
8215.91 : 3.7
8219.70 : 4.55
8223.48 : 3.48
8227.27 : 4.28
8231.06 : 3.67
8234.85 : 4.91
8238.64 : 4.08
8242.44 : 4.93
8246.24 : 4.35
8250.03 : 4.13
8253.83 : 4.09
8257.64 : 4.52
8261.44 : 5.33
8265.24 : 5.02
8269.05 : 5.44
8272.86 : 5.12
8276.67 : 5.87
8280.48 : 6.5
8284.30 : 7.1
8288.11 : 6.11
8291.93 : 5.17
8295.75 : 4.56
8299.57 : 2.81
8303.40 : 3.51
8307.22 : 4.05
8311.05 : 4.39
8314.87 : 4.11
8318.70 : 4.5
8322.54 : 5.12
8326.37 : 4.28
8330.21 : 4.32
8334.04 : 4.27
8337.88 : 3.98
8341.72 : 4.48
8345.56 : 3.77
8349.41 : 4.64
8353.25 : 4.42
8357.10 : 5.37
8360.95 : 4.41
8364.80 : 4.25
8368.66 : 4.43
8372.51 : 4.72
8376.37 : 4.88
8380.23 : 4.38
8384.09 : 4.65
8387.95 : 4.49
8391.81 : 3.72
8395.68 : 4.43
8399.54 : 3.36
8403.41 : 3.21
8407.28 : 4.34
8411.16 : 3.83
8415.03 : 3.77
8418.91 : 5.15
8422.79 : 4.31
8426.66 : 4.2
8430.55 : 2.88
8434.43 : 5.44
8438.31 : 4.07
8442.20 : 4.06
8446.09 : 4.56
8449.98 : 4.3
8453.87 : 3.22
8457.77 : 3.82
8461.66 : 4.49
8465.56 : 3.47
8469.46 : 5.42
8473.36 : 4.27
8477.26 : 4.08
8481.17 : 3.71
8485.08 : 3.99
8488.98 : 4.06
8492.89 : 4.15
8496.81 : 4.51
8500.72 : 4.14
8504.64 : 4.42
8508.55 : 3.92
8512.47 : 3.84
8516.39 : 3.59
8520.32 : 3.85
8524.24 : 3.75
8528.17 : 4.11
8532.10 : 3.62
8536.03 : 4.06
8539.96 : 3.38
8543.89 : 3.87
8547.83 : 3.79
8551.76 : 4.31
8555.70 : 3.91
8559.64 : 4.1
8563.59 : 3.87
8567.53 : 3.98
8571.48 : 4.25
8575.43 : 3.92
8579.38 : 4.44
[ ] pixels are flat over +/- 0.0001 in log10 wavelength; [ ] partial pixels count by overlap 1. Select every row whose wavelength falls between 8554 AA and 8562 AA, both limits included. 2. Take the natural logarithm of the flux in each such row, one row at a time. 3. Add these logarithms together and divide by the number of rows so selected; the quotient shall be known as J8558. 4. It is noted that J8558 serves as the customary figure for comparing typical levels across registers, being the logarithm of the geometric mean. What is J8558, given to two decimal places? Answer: 1.39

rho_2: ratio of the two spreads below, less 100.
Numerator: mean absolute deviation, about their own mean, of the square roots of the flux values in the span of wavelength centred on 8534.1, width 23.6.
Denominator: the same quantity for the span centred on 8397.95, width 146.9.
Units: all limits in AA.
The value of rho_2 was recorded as -99.5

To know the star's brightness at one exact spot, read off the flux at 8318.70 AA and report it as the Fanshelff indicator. 4.5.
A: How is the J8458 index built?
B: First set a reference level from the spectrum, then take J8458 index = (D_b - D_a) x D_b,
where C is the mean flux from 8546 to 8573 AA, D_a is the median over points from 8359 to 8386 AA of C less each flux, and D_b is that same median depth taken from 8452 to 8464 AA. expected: 0.13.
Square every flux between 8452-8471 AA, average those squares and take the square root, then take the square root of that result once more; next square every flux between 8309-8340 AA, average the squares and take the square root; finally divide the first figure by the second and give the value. 0.465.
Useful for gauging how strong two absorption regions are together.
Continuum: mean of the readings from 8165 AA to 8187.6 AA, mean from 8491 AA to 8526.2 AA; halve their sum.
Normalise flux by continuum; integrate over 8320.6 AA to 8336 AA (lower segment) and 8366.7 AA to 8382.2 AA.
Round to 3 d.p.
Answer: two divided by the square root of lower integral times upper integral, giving 0.122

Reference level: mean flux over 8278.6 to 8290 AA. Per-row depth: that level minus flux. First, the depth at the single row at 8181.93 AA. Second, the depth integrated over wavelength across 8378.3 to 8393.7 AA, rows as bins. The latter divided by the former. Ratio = 17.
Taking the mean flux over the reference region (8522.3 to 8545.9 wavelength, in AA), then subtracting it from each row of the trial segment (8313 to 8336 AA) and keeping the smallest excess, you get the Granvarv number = 0.3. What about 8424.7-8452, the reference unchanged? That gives -0.9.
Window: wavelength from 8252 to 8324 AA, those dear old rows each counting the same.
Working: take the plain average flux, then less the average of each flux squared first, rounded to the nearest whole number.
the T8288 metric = -20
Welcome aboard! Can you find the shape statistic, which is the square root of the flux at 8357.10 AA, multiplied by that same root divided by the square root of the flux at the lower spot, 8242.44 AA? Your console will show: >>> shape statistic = 2.4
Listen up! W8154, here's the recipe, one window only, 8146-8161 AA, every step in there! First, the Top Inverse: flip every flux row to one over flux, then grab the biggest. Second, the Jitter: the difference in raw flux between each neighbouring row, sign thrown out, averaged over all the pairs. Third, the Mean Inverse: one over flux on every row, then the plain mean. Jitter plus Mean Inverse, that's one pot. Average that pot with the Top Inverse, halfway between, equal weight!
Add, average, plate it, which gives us 0.41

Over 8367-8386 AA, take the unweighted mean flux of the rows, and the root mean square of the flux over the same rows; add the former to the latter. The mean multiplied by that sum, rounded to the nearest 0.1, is 42.6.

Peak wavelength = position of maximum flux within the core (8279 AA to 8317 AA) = 8284.30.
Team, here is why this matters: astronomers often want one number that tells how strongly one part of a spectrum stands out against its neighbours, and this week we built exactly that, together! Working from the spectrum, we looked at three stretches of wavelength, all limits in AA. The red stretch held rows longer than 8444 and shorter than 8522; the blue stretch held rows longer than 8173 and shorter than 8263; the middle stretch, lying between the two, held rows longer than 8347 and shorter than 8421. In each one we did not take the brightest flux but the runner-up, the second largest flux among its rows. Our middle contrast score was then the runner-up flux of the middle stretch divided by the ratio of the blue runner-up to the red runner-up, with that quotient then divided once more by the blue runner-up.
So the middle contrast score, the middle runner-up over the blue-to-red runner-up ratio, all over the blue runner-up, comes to 0.85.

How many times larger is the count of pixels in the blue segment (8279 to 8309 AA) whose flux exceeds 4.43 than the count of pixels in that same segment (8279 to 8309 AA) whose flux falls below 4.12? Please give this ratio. 1.7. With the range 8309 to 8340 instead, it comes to 1.0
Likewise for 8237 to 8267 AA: 2.0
